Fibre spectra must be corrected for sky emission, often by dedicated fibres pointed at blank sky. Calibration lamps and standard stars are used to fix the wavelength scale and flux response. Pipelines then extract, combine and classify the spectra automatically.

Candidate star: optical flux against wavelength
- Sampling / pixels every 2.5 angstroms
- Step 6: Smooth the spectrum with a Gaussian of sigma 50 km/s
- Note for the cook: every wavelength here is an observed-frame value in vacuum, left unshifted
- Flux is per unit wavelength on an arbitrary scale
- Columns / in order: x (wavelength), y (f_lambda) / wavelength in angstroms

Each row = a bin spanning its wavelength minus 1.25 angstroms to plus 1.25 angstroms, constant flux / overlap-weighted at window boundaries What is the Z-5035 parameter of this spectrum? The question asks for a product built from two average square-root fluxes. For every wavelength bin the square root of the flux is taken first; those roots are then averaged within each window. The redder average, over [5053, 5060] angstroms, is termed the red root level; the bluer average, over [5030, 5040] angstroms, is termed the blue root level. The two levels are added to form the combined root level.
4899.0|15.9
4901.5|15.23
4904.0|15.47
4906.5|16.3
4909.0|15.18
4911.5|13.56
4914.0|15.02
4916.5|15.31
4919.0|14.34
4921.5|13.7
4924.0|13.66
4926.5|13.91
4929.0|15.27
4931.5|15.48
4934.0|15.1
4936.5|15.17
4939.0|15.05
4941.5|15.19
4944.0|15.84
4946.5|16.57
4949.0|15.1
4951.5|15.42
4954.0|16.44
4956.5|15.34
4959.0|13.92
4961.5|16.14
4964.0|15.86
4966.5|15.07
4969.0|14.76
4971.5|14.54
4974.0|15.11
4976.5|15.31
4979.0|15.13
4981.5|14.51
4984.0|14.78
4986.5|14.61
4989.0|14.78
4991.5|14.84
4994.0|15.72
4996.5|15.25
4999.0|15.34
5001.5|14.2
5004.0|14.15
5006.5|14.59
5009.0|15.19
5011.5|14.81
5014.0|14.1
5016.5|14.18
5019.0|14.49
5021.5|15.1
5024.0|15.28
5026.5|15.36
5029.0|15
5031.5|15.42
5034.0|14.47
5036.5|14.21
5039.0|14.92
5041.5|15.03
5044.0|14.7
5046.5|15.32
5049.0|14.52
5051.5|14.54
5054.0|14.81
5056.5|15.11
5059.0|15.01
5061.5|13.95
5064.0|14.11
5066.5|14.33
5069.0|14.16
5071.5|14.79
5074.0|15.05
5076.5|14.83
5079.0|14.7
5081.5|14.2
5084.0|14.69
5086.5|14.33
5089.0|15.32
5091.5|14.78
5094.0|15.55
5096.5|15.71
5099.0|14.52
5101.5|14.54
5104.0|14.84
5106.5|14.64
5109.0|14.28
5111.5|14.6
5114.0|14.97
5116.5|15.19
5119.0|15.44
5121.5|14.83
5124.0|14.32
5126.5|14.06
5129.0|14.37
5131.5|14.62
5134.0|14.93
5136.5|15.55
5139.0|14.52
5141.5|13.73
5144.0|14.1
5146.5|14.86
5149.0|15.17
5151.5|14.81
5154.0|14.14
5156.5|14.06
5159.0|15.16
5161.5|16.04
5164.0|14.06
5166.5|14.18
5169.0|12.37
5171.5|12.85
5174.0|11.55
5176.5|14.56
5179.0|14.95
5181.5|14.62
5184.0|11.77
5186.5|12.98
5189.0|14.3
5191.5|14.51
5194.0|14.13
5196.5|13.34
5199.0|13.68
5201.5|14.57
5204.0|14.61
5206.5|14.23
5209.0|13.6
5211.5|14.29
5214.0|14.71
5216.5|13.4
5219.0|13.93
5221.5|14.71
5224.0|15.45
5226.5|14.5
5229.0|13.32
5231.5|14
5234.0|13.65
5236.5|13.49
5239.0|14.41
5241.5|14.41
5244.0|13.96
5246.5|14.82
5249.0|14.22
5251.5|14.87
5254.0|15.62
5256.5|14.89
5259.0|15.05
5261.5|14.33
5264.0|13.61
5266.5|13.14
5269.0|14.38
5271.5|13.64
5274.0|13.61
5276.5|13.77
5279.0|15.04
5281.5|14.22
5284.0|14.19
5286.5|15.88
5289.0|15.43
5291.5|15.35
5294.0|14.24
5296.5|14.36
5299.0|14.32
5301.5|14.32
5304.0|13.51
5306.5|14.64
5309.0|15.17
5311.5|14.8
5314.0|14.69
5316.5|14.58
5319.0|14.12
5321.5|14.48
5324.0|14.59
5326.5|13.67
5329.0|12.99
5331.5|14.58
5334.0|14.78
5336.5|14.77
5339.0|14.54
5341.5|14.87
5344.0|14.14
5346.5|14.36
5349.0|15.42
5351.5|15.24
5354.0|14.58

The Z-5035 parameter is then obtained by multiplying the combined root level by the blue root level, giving 29.6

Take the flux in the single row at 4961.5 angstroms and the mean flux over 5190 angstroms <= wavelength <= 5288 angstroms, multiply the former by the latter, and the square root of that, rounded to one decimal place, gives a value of 15.2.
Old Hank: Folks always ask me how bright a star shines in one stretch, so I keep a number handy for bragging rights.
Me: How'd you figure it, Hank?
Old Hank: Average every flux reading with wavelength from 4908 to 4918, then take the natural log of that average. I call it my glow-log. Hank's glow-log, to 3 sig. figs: 2.69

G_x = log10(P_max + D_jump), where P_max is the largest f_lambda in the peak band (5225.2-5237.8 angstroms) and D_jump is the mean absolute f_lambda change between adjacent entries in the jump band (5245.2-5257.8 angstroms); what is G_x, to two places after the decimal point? 1.18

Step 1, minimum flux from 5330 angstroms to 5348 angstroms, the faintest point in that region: 14.14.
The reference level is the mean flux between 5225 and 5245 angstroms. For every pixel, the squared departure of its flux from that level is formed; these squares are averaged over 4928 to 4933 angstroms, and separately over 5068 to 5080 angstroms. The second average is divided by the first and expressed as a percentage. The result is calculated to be 32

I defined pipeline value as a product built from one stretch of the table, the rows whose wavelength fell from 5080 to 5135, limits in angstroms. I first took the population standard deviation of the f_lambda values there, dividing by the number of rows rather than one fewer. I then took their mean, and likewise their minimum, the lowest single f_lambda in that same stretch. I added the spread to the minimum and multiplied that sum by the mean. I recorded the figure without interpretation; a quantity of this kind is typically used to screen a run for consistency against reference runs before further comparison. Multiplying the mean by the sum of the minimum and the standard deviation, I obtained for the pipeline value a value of 214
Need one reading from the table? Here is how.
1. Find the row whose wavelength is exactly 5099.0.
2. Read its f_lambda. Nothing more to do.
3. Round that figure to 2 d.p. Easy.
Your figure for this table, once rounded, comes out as 14.52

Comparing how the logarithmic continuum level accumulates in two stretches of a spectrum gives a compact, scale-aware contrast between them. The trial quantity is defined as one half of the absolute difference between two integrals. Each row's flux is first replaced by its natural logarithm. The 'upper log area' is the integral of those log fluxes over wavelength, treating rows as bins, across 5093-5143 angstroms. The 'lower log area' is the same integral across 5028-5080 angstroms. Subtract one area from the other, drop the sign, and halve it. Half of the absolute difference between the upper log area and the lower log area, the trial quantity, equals 3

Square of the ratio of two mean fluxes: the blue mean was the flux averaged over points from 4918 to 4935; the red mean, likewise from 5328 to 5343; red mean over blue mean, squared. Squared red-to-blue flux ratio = 0.99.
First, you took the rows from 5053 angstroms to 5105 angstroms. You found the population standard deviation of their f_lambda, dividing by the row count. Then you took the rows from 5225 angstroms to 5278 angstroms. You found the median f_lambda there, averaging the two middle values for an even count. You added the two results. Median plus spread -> 14.7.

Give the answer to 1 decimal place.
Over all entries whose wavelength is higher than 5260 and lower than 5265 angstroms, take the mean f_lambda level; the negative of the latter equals -14.0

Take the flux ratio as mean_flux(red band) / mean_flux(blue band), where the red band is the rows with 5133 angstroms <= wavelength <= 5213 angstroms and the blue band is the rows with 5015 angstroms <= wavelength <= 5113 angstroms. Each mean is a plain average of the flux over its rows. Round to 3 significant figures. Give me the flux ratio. 0.958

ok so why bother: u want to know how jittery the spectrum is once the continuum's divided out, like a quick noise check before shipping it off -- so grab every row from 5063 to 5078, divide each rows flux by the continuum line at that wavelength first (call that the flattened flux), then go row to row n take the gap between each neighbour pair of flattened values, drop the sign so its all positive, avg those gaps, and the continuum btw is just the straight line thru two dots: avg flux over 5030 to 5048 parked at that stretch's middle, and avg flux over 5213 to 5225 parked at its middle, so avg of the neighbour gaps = 0.020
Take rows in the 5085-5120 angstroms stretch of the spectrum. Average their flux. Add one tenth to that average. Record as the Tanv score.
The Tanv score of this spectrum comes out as 15.0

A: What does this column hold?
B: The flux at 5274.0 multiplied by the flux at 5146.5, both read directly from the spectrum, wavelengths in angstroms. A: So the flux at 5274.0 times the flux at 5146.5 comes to 202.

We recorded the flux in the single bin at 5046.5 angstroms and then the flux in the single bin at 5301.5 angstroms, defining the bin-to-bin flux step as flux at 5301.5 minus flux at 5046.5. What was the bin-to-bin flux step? -1.0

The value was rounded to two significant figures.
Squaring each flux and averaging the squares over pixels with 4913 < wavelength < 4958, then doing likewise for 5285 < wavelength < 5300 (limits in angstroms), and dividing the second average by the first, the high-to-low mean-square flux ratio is 0.98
